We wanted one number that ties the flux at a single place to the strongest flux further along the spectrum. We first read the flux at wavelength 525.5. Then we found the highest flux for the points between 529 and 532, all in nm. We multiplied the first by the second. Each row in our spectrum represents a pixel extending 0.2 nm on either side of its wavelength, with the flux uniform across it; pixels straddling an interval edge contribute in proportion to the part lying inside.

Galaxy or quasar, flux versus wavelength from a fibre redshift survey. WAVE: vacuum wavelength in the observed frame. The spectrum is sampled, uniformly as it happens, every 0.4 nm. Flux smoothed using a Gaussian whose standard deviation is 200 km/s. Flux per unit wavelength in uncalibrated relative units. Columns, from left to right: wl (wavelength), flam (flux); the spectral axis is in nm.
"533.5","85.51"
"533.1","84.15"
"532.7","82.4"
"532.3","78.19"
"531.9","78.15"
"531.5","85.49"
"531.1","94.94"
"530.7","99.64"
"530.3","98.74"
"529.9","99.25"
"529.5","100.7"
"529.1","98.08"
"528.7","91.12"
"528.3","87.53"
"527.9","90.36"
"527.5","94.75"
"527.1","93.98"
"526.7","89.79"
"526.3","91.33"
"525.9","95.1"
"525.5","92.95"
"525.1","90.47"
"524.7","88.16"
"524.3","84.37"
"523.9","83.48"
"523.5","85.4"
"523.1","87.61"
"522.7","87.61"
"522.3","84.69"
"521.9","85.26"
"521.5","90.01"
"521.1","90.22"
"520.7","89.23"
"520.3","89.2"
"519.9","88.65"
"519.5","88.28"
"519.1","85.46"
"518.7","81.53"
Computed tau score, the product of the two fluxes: 9360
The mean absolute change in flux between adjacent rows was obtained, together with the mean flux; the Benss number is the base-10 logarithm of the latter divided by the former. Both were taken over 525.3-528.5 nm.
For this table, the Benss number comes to 1.52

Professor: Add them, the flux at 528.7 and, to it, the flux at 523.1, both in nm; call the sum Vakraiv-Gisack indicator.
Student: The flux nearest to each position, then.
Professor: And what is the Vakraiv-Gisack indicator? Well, 179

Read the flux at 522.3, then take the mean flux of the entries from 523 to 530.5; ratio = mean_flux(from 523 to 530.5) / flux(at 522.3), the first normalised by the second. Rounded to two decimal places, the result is 1.08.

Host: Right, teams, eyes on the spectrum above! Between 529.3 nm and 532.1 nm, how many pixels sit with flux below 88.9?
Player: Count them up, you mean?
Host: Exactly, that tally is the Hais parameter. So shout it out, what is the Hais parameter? 2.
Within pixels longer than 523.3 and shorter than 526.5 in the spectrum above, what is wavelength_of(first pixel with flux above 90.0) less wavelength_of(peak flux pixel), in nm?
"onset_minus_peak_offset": -0.80 nm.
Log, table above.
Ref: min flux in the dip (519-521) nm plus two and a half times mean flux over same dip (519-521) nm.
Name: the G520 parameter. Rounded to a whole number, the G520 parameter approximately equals 306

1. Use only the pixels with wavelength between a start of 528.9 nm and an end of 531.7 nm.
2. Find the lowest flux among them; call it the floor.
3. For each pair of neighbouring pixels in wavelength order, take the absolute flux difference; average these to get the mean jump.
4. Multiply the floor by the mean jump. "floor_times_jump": 280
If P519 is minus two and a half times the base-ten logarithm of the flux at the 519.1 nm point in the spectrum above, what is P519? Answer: -4.83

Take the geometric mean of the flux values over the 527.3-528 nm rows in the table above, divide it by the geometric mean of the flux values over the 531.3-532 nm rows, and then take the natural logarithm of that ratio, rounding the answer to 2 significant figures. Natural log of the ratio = 0.12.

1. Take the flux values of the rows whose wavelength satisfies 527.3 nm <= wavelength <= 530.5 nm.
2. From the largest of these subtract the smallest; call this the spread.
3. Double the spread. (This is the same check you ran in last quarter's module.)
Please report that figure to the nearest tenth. 26.3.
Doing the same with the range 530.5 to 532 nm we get 43.0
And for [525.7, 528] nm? 10.6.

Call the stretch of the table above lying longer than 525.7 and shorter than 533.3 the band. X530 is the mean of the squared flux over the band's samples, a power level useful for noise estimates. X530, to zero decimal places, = 8373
